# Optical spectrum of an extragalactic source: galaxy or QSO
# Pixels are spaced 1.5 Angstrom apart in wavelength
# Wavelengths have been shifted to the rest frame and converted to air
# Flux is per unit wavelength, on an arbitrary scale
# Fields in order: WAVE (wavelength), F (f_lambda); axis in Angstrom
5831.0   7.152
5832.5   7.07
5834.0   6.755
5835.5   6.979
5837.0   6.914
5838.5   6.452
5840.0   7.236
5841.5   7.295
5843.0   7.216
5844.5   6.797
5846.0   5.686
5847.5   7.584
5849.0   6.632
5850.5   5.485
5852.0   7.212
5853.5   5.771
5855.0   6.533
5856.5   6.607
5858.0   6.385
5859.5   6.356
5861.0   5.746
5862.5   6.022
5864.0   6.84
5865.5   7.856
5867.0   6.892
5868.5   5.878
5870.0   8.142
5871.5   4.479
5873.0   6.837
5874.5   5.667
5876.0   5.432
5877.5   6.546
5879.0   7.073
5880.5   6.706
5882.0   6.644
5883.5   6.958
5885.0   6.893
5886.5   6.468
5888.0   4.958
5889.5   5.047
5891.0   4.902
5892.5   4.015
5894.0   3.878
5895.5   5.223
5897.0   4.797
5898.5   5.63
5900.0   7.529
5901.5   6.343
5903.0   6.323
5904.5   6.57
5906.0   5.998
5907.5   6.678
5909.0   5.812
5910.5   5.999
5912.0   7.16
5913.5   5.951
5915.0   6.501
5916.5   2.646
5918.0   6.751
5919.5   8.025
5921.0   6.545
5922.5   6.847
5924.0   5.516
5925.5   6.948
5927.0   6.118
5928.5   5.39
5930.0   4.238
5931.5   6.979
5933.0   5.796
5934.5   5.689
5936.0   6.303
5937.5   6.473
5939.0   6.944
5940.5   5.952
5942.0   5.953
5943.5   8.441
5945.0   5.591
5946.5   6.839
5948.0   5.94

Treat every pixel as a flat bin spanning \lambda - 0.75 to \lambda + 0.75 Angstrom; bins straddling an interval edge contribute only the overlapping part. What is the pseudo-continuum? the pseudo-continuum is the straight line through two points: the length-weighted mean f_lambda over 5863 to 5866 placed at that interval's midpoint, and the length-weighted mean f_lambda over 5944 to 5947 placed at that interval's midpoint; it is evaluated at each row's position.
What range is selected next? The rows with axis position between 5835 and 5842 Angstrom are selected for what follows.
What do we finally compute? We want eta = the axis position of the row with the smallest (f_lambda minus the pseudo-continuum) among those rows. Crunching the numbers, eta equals 5838.5 Angstrom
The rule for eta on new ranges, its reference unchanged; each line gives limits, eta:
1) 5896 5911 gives 5897.0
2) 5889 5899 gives 5894.0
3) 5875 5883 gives 5876.0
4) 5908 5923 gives 5916.5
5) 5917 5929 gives 5928.5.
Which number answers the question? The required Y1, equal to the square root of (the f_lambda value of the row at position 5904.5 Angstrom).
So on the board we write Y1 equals 2.56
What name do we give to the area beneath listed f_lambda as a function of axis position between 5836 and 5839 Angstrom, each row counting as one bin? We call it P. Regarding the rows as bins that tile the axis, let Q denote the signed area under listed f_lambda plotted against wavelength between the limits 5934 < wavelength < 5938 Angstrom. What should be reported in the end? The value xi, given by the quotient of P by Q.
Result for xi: 0.8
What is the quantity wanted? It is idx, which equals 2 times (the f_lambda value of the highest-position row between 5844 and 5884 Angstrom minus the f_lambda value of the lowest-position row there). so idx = 0.3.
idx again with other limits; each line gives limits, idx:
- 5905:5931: -3.5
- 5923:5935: 0.3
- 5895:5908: 2.9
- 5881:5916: -0.3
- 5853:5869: 0.2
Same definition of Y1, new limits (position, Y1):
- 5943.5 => 2.91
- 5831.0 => 2.67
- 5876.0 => 2.33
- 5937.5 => 2.54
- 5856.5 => 2.57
